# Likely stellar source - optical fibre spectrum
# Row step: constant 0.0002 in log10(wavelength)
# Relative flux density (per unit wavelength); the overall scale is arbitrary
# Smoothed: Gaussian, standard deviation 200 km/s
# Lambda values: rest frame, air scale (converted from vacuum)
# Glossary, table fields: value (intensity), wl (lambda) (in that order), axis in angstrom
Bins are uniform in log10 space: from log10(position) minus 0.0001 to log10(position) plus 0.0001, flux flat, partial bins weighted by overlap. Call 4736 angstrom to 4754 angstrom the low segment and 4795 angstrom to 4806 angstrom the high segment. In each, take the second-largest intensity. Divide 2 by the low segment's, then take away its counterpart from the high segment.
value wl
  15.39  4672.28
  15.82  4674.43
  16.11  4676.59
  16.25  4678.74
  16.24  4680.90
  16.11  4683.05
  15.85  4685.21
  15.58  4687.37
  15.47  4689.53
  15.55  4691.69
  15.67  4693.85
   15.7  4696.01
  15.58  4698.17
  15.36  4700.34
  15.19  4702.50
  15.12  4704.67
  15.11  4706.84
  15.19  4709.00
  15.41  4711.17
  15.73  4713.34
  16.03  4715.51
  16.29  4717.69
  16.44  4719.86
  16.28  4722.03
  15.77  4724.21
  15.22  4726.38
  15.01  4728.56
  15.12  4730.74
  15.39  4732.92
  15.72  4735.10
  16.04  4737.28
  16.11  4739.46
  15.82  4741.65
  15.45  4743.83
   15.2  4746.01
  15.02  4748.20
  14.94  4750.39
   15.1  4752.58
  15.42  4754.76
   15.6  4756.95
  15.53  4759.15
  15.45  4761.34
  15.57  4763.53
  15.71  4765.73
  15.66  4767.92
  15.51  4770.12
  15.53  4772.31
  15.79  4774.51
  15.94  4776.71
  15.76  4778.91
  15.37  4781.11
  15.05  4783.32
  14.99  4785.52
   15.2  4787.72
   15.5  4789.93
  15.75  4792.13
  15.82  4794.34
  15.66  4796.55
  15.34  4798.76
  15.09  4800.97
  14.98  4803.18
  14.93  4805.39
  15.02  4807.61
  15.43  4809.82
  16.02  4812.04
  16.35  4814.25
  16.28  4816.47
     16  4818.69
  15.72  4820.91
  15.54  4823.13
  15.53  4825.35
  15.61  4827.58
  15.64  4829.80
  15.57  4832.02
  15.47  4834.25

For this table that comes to -15.2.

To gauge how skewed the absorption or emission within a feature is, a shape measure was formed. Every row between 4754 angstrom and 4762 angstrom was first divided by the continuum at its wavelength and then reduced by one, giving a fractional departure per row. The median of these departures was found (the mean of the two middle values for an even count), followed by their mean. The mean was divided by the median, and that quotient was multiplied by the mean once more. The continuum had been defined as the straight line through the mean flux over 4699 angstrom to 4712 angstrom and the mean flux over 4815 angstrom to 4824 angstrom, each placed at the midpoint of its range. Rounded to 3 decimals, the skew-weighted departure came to -0.001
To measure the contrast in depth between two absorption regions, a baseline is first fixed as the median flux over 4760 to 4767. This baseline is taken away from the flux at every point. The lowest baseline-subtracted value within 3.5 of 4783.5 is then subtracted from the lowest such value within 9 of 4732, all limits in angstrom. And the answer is 0.02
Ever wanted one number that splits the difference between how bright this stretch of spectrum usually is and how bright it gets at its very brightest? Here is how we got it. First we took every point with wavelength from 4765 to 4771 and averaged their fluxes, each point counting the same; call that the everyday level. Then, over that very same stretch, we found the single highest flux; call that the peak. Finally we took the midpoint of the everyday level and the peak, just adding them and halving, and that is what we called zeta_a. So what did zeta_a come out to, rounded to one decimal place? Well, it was 15.7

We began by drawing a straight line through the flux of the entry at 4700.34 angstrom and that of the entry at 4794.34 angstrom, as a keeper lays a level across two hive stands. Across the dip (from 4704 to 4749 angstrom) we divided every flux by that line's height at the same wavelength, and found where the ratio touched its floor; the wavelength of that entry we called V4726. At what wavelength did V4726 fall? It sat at 4748.20 angstrom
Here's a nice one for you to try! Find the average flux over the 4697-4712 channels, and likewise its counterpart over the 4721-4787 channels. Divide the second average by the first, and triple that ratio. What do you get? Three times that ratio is 3.04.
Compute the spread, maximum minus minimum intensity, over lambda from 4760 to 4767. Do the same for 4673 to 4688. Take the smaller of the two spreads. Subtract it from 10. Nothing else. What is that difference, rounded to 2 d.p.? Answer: 9.74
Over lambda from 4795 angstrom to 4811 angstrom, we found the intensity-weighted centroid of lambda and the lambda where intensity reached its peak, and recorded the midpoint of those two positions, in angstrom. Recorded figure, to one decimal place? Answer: 4799.9 angstrom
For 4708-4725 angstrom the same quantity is 4718.3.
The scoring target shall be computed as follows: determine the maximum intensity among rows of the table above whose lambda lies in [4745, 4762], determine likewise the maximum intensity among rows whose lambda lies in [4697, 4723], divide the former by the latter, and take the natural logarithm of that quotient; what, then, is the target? -0.05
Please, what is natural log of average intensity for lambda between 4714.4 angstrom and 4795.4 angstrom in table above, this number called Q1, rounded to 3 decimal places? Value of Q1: 2.745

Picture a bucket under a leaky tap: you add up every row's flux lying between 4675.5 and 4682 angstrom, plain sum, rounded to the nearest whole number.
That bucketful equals 49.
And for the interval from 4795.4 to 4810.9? 106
